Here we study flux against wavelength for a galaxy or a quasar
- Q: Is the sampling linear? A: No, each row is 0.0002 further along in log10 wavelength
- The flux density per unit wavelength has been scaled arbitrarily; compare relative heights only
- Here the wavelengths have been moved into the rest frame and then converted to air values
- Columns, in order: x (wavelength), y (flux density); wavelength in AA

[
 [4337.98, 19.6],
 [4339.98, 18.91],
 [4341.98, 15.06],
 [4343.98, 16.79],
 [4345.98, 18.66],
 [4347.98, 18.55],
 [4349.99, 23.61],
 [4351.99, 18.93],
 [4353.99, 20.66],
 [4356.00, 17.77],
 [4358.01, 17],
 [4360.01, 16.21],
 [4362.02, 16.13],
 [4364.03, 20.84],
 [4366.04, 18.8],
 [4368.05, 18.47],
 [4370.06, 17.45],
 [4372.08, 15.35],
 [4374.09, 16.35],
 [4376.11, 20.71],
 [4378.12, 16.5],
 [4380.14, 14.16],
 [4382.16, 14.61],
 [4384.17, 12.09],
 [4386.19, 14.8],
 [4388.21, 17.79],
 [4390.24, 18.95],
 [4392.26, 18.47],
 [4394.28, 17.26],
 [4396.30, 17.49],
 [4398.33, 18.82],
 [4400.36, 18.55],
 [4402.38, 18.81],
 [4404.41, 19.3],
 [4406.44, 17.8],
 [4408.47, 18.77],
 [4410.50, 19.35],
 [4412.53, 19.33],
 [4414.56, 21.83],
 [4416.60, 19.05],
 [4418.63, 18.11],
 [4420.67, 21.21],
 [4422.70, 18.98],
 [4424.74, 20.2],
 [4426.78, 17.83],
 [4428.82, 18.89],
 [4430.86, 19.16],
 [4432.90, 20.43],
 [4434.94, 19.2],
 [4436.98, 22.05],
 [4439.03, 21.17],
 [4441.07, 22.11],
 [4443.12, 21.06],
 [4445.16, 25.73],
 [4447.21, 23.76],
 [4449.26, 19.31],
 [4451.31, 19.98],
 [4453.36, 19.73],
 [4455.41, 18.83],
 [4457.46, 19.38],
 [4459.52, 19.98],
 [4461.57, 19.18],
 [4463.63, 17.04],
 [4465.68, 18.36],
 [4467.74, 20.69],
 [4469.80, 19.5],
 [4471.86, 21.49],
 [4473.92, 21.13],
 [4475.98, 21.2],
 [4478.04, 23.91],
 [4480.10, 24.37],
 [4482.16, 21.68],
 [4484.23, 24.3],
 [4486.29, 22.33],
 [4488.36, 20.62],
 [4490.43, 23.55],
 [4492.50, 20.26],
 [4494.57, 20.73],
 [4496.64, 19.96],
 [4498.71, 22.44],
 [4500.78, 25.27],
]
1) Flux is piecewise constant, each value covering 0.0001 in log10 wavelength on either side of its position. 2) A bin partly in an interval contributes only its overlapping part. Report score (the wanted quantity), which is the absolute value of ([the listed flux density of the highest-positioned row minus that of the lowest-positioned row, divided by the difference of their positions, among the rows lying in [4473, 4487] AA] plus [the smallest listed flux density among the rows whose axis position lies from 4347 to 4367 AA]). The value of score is 16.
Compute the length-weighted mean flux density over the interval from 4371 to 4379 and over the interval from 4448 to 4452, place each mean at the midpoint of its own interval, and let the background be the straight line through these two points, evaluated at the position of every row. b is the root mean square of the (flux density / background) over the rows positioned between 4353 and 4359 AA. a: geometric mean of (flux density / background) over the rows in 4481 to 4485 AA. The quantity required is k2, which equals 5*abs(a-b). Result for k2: 0.13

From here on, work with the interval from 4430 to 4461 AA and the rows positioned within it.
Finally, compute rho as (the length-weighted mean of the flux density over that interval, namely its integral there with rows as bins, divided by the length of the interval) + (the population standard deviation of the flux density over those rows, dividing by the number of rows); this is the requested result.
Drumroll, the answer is 22.6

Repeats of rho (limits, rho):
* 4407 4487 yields 22.5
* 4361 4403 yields 19.4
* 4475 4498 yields 23.7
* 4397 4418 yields 20.1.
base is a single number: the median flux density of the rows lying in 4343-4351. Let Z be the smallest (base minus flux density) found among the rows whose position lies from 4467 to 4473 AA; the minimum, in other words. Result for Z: -3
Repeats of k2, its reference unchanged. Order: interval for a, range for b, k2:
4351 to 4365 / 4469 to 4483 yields 0.16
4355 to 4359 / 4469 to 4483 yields 0.05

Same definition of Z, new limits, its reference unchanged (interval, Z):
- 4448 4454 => -1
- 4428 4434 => -2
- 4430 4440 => -3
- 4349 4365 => -5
